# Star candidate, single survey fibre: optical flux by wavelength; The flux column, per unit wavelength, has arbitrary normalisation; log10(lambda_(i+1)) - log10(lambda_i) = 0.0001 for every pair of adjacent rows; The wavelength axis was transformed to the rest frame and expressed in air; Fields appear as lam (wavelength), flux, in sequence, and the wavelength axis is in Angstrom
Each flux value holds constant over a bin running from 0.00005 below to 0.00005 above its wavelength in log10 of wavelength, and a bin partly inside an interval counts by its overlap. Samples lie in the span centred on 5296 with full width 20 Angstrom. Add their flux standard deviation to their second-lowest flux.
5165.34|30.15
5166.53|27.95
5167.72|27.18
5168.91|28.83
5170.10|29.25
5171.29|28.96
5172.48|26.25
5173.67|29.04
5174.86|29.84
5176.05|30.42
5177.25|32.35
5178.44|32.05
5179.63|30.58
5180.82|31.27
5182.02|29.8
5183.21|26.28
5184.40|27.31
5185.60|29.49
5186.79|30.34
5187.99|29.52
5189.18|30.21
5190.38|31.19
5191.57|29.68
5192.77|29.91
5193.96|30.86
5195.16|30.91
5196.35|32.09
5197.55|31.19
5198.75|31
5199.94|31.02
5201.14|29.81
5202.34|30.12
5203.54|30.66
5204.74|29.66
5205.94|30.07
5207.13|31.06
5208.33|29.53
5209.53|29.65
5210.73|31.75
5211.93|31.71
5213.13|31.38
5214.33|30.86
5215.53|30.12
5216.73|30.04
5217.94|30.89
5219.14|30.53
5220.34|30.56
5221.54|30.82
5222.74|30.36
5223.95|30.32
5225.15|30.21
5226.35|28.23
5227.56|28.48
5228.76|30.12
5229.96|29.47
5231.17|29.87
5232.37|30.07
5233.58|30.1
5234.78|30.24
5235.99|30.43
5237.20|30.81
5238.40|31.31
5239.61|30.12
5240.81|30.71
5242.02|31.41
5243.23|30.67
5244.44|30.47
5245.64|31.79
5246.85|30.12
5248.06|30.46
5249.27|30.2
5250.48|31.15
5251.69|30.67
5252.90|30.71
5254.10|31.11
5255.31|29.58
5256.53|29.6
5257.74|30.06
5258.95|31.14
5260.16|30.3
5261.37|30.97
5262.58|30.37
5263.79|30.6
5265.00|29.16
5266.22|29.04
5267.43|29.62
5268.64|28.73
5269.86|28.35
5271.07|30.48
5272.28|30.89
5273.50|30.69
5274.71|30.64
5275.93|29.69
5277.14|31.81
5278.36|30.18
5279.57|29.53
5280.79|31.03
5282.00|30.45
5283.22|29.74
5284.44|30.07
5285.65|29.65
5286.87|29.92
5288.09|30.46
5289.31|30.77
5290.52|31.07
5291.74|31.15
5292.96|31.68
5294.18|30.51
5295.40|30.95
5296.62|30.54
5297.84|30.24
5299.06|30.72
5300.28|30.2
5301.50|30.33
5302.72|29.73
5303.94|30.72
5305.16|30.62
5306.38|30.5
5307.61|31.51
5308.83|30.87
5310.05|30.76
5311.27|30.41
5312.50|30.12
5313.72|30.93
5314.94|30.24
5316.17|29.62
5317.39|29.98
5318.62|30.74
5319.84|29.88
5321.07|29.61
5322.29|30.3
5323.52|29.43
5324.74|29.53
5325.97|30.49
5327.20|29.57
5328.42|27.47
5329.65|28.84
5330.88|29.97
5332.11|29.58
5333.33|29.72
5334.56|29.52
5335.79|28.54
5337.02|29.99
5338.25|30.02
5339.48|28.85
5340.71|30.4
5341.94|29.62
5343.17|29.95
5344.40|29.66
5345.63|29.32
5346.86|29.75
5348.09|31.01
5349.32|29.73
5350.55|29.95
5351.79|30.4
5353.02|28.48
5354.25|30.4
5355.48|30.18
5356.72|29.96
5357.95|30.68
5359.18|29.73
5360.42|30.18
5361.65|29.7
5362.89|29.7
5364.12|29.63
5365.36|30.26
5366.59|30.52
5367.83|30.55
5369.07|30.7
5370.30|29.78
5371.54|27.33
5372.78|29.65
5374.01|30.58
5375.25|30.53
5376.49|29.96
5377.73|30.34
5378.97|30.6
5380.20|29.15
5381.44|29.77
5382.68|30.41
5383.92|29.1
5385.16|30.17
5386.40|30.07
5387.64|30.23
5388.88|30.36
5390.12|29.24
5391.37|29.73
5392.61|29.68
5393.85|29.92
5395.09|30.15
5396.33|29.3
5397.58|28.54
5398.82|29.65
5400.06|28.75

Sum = 30.4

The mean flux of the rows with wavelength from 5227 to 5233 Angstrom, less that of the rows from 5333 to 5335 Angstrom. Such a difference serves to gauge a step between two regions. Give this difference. 0.0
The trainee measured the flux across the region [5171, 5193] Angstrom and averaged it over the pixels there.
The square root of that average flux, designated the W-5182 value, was 5.45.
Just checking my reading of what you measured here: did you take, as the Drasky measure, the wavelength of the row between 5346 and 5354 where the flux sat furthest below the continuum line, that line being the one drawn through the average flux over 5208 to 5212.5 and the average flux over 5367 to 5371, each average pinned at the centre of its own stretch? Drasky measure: 5353.02 Angstrom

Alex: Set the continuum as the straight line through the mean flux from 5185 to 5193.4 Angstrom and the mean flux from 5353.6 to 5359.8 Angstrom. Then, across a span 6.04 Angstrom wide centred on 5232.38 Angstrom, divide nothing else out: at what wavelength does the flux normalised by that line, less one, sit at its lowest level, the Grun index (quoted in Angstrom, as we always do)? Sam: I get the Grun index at 5229.96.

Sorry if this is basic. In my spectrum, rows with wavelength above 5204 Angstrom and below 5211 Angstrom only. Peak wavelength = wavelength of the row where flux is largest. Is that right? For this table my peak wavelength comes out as 5210.73 Angstrom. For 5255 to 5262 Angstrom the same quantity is 5258.95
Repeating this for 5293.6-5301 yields 5295.40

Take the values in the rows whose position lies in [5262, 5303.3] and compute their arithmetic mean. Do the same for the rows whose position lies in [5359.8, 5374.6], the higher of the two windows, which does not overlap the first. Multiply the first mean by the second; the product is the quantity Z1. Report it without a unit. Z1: 904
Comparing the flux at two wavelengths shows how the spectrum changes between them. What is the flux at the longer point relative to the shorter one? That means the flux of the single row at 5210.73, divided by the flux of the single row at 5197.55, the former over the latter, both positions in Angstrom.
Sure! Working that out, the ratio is 1.02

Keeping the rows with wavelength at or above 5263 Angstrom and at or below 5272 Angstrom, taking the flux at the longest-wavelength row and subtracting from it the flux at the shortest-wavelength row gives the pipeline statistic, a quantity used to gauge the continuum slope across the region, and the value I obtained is -0.12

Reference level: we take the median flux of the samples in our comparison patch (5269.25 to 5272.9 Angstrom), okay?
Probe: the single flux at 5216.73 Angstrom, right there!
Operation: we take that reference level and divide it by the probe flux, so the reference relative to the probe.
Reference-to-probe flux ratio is 1.01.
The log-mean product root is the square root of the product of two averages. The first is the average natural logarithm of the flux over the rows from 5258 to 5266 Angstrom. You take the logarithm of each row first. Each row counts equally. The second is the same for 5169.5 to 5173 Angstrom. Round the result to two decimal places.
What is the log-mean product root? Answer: 3.38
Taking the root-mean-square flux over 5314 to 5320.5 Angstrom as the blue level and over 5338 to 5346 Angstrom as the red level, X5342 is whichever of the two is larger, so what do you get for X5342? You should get 30.09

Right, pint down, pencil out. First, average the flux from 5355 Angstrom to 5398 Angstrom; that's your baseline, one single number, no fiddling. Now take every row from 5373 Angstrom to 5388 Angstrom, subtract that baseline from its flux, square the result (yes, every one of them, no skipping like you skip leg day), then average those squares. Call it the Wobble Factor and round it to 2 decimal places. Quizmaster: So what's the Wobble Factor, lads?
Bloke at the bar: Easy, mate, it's 0.27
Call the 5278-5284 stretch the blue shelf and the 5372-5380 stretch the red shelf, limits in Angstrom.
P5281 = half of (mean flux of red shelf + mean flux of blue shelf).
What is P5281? 30.2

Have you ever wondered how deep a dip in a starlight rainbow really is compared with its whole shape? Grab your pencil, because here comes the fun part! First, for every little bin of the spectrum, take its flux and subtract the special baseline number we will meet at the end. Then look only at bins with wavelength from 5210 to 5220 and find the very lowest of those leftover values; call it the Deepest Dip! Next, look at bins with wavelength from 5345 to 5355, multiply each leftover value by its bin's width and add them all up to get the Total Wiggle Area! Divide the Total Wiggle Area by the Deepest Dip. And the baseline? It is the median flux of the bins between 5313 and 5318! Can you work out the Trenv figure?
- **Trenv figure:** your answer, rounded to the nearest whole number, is 32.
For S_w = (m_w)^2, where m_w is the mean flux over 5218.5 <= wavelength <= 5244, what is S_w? 914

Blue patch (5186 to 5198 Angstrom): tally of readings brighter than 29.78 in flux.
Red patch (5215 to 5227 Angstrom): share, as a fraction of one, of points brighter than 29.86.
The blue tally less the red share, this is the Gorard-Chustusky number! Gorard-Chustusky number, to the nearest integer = 7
